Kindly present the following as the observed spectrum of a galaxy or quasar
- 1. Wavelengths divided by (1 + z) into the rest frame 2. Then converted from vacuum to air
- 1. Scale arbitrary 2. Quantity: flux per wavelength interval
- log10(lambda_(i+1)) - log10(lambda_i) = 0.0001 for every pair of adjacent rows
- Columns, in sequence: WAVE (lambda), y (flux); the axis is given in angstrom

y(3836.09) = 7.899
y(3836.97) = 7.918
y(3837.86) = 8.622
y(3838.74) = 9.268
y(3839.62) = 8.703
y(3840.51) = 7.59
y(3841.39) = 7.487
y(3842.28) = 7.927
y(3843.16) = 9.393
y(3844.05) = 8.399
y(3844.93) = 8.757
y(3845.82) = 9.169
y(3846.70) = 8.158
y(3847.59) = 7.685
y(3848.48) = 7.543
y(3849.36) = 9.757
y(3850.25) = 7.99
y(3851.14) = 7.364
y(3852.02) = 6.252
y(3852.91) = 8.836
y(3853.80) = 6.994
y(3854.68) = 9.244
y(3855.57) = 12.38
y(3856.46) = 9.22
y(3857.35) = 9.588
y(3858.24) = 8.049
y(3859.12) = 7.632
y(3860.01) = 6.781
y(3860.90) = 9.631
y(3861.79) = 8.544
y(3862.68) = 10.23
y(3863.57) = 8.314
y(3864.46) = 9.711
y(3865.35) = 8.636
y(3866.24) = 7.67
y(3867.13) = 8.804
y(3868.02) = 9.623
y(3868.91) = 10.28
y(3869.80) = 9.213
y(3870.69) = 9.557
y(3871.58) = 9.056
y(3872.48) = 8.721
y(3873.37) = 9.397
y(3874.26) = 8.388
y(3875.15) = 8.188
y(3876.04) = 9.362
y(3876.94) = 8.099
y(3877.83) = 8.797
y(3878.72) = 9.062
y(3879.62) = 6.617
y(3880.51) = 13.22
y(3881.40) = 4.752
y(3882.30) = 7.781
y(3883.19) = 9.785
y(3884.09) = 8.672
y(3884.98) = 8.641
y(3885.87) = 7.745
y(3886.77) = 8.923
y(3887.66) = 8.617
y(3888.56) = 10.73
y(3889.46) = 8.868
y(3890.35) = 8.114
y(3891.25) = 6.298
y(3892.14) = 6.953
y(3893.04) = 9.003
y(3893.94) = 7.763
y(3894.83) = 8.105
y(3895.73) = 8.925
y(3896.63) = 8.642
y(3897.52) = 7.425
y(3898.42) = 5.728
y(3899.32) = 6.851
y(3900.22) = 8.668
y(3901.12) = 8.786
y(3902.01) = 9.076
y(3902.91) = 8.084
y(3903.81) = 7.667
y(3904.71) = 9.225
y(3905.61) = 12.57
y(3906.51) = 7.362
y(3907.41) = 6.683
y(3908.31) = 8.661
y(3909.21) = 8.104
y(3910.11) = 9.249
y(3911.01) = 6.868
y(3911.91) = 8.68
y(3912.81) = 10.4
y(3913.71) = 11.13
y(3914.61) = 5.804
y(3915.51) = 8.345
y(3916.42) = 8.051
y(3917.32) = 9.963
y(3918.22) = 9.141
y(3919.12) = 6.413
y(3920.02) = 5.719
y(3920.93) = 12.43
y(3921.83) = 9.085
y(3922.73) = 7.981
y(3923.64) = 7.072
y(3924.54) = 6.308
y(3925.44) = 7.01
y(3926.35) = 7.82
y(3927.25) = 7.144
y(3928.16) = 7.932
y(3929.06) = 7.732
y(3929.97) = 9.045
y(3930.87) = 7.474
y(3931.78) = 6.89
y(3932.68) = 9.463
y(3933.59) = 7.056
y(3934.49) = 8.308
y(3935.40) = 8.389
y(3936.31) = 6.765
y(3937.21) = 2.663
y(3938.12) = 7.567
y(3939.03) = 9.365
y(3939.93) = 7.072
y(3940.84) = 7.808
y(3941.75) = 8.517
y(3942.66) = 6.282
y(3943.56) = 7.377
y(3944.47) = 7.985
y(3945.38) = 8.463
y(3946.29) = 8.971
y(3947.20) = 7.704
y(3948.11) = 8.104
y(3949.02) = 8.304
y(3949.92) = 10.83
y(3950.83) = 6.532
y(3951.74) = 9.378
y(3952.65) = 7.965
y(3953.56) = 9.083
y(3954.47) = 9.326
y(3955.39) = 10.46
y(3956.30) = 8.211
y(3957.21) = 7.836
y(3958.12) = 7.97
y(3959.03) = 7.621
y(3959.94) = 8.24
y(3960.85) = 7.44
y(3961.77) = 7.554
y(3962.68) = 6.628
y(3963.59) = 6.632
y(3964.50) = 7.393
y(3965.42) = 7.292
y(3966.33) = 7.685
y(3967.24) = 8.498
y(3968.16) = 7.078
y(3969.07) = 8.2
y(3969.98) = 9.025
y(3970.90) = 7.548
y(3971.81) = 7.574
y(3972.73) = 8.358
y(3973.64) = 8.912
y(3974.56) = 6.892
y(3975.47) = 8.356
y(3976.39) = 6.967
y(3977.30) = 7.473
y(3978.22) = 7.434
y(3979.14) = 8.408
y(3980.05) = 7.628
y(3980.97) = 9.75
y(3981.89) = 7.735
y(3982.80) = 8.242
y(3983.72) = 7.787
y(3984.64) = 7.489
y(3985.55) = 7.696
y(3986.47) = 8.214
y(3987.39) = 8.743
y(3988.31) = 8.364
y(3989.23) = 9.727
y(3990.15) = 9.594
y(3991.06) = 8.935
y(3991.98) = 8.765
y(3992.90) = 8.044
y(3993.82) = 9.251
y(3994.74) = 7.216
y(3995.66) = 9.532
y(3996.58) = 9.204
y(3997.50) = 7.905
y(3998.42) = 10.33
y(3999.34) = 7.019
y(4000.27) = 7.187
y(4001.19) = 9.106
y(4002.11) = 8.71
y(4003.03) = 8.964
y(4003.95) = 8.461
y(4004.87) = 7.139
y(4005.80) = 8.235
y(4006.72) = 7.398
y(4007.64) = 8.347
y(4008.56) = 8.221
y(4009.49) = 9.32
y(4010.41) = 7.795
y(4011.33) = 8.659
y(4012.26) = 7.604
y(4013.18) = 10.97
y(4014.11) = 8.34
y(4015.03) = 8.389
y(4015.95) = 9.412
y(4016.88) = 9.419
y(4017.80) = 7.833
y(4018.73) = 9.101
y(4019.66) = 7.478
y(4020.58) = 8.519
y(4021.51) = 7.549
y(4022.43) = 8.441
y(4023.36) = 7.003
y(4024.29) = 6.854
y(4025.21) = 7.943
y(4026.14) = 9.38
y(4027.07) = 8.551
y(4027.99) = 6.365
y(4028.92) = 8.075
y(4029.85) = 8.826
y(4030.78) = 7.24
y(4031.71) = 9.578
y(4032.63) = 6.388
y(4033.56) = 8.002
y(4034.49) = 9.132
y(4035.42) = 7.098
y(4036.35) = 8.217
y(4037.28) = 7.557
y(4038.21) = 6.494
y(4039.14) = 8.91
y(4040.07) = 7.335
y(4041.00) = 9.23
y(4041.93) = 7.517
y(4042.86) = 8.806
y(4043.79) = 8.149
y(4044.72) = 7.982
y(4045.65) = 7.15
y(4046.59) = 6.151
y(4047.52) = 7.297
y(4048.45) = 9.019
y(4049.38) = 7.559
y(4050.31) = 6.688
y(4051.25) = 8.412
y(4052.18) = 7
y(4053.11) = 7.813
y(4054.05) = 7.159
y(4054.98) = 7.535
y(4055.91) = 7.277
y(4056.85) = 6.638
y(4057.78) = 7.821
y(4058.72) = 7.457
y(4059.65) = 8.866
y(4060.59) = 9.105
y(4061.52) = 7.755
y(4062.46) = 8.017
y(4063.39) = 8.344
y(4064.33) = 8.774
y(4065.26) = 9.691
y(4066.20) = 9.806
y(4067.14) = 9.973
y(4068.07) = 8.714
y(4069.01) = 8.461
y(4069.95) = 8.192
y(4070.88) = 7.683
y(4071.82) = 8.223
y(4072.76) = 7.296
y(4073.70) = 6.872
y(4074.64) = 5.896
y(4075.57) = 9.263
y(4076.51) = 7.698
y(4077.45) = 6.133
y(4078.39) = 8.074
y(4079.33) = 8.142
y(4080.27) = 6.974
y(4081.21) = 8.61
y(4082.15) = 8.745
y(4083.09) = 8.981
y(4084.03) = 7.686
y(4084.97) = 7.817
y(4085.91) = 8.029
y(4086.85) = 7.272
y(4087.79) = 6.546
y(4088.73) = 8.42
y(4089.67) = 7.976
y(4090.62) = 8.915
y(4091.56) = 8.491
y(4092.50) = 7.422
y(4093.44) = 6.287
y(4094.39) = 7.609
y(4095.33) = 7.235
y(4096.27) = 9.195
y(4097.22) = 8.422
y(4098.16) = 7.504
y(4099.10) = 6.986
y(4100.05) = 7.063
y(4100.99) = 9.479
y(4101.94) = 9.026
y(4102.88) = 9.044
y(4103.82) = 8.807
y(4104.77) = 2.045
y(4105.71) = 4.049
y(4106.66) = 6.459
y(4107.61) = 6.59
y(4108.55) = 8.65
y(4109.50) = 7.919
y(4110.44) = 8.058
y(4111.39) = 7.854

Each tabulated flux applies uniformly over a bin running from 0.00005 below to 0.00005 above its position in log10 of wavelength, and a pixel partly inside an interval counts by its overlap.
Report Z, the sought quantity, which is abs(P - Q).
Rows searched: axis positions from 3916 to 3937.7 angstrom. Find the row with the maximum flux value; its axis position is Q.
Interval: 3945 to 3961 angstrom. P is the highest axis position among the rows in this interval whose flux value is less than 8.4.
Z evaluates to 39.9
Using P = 3960.85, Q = 3920.93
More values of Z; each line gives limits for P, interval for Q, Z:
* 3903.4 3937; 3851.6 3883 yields 55.8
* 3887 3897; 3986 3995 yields 94.4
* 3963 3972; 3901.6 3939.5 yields 66.2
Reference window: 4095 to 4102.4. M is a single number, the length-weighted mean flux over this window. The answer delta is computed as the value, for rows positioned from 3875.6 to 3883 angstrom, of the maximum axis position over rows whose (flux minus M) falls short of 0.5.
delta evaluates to 3882.30 angstrom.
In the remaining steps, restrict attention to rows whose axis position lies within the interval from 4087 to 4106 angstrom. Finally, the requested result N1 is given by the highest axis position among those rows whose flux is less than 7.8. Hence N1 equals 4105.71 angstrom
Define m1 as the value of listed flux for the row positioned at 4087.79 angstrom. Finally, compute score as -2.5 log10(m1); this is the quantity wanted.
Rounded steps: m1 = 6.546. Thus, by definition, -2.04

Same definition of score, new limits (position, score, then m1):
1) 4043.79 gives -2.28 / 8.149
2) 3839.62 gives -2.35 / 8.703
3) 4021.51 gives -2.19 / 7.549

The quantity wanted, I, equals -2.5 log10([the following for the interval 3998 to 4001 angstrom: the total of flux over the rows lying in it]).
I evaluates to -3.47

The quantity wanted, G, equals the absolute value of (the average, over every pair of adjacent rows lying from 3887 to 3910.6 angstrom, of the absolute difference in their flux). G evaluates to 1.36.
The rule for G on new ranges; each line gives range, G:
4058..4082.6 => 0.87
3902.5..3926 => 1.98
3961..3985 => 0.87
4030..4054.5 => 1.38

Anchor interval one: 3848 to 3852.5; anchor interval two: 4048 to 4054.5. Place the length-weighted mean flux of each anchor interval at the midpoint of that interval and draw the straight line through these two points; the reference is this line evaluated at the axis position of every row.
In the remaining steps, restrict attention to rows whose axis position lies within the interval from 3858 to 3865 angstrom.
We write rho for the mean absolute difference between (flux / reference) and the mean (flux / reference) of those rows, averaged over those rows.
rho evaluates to 0.120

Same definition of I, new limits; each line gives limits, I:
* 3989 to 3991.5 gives -3.63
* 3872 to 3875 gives -3.56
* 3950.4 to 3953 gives -3.44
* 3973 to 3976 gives -3.46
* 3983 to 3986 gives -3.40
